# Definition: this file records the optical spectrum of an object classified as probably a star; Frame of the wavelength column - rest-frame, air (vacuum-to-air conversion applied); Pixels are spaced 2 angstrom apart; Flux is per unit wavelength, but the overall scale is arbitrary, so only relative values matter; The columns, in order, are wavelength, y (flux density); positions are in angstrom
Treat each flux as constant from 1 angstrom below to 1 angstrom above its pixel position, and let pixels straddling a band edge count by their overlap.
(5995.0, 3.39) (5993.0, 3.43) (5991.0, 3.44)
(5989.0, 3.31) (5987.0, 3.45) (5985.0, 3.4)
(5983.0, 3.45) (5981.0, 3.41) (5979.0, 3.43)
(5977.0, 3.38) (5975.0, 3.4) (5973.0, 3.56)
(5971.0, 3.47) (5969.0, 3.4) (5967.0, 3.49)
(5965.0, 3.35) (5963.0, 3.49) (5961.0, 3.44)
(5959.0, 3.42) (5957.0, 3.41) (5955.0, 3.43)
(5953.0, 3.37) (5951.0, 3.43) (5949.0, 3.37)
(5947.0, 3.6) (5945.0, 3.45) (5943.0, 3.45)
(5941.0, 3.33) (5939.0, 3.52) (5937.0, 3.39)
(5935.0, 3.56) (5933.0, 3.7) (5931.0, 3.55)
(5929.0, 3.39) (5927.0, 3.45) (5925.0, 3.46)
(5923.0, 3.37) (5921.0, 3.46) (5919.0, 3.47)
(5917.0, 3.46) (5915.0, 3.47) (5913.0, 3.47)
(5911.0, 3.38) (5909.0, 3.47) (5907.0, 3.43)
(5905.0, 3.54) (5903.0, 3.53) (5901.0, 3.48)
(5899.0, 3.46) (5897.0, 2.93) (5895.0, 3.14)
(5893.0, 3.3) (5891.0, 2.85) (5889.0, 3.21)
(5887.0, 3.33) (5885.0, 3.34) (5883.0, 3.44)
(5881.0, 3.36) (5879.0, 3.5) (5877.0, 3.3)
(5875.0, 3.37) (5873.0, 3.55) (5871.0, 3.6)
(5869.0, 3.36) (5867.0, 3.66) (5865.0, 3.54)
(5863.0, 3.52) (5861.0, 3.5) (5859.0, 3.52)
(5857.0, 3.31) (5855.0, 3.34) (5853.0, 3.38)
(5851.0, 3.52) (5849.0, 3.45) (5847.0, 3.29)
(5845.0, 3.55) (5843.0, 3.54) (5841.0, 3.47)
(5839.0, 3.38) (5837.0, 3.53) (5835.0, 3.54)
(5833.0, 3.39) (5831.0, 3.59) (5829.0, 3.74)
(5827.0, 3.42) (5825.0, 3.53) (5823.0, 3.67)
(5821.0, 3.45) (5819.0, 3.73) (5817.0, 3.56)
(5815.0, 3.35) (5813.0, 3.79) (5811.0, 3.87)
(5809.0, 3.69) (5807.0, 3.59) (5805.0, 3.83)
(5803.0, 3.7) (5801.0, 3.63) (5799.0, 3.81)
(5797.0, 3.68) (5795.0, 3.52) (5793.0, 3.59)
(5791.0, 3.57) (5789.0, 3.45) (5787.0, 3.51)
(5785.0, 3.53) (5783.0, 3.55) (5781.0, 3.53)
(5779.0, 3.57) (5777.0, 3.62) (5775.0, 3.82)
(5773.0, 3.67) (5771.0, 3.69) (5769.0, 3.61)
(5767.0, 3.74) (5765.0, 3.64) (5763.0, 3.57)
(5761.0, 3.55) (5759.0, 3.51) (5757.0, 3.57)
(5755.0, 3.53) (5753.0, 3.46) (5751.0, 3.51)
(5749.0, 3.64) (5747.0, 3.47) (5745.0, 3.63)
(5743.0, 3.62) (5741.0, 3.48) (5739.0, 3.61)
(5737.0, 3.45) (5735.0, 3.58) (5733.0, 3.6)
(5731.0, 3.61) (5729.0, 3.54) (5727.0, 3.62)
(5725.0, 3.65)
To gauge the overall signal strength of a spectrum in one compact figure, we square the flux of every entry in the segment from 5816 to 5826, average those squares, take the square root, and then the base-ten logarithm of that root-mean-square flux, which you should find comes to 0.555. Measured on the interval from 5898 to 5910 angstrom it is 0.542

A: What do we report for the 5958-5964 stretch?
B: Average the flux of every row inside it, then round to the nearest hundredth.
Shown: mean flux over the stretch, 3.45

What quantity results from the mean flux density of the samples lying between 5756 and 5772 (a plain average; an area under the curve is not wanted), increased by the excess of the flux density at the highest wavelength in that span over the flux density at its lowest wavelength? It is 3.7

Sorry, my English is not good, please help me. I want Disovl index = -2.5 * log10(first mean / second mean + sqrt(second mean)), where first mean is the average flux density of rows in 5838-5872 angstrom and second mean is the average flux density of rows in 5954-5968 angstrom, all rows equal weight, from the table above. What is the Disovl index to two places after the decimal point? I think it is -1.14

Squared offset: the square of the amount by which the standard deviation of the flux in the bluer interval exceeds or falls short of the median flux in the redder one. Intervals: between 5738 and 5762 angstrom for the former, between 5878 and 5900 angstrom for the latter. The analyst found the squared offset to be 10.7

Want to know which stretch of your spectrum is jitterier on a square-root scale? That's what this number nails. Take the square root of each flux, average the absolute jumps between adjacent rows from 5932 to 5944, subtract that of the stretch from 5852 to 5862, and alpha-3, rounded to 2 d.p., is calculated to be 0.02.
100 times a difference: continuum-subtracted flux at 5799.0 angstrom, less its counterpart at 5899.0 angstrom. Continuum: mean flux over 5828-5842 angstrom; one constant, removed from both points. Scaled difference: 35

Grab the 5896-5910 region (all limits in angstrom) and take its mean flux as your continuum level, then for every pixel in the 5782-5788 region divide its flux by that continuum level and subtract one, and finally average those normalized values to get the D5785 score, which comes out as 0.036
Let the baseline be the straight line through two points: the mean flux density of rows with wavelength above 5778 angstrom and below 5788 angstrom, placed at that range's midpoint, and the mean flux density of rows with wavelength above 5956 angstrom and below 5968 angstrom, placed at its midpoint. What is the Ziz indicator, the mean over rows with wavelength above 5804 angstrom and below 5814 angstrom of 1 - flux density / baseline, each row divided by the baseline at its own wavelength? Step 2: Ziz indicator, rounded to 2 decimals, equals -0.07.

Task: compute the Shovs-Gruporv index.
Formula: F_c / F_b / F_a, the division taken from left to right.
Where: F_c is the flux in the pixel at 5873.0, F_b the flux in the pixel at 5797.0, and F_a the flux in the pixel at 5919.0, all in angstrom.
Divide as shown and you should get 0.278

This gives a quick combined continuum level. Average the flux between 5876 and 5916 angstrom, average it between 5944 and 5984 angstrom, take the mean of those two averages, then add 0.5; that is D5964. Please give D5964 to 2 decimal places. 3.89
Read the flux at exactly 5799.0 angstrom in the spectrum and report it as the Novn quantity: 3.81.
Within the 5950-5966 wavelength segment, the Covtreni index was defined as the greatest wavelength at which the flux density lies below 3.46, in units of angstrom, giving 5965.0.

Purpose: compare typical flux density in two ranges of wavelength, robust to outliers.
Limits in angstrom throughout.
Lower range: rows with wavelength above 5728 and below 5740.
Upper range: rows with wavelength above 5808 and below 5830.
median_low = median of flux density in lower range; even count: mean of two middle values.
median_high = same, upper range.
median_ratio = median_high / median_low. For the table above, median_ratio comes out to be 1.02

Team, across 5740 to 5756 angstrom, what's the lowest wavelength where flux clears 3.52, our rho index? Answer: 5743.0 angstrom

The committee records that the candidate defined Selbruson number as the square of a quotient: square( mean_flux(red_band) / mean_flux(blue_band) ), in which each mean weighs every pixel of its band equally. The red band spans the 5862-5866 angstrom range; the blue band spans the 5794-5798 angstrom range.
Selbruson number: 0.96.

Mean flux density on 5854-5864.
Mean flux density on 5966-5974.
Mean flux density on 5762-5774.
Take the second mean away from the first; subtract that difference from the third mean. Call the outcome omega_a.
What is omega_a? 3.70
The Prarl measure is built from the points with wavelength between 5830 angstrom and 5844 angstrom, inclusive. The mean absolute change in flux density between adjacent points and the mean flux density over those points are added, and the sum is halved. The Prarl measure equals 1.80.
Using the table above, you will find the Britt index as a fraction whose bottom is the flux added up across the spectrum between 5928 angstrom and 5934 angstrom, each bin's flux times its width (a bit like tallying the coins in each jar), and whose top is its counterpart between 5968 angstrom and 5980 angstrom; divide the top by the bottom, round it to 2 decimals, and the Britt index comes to 1.94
